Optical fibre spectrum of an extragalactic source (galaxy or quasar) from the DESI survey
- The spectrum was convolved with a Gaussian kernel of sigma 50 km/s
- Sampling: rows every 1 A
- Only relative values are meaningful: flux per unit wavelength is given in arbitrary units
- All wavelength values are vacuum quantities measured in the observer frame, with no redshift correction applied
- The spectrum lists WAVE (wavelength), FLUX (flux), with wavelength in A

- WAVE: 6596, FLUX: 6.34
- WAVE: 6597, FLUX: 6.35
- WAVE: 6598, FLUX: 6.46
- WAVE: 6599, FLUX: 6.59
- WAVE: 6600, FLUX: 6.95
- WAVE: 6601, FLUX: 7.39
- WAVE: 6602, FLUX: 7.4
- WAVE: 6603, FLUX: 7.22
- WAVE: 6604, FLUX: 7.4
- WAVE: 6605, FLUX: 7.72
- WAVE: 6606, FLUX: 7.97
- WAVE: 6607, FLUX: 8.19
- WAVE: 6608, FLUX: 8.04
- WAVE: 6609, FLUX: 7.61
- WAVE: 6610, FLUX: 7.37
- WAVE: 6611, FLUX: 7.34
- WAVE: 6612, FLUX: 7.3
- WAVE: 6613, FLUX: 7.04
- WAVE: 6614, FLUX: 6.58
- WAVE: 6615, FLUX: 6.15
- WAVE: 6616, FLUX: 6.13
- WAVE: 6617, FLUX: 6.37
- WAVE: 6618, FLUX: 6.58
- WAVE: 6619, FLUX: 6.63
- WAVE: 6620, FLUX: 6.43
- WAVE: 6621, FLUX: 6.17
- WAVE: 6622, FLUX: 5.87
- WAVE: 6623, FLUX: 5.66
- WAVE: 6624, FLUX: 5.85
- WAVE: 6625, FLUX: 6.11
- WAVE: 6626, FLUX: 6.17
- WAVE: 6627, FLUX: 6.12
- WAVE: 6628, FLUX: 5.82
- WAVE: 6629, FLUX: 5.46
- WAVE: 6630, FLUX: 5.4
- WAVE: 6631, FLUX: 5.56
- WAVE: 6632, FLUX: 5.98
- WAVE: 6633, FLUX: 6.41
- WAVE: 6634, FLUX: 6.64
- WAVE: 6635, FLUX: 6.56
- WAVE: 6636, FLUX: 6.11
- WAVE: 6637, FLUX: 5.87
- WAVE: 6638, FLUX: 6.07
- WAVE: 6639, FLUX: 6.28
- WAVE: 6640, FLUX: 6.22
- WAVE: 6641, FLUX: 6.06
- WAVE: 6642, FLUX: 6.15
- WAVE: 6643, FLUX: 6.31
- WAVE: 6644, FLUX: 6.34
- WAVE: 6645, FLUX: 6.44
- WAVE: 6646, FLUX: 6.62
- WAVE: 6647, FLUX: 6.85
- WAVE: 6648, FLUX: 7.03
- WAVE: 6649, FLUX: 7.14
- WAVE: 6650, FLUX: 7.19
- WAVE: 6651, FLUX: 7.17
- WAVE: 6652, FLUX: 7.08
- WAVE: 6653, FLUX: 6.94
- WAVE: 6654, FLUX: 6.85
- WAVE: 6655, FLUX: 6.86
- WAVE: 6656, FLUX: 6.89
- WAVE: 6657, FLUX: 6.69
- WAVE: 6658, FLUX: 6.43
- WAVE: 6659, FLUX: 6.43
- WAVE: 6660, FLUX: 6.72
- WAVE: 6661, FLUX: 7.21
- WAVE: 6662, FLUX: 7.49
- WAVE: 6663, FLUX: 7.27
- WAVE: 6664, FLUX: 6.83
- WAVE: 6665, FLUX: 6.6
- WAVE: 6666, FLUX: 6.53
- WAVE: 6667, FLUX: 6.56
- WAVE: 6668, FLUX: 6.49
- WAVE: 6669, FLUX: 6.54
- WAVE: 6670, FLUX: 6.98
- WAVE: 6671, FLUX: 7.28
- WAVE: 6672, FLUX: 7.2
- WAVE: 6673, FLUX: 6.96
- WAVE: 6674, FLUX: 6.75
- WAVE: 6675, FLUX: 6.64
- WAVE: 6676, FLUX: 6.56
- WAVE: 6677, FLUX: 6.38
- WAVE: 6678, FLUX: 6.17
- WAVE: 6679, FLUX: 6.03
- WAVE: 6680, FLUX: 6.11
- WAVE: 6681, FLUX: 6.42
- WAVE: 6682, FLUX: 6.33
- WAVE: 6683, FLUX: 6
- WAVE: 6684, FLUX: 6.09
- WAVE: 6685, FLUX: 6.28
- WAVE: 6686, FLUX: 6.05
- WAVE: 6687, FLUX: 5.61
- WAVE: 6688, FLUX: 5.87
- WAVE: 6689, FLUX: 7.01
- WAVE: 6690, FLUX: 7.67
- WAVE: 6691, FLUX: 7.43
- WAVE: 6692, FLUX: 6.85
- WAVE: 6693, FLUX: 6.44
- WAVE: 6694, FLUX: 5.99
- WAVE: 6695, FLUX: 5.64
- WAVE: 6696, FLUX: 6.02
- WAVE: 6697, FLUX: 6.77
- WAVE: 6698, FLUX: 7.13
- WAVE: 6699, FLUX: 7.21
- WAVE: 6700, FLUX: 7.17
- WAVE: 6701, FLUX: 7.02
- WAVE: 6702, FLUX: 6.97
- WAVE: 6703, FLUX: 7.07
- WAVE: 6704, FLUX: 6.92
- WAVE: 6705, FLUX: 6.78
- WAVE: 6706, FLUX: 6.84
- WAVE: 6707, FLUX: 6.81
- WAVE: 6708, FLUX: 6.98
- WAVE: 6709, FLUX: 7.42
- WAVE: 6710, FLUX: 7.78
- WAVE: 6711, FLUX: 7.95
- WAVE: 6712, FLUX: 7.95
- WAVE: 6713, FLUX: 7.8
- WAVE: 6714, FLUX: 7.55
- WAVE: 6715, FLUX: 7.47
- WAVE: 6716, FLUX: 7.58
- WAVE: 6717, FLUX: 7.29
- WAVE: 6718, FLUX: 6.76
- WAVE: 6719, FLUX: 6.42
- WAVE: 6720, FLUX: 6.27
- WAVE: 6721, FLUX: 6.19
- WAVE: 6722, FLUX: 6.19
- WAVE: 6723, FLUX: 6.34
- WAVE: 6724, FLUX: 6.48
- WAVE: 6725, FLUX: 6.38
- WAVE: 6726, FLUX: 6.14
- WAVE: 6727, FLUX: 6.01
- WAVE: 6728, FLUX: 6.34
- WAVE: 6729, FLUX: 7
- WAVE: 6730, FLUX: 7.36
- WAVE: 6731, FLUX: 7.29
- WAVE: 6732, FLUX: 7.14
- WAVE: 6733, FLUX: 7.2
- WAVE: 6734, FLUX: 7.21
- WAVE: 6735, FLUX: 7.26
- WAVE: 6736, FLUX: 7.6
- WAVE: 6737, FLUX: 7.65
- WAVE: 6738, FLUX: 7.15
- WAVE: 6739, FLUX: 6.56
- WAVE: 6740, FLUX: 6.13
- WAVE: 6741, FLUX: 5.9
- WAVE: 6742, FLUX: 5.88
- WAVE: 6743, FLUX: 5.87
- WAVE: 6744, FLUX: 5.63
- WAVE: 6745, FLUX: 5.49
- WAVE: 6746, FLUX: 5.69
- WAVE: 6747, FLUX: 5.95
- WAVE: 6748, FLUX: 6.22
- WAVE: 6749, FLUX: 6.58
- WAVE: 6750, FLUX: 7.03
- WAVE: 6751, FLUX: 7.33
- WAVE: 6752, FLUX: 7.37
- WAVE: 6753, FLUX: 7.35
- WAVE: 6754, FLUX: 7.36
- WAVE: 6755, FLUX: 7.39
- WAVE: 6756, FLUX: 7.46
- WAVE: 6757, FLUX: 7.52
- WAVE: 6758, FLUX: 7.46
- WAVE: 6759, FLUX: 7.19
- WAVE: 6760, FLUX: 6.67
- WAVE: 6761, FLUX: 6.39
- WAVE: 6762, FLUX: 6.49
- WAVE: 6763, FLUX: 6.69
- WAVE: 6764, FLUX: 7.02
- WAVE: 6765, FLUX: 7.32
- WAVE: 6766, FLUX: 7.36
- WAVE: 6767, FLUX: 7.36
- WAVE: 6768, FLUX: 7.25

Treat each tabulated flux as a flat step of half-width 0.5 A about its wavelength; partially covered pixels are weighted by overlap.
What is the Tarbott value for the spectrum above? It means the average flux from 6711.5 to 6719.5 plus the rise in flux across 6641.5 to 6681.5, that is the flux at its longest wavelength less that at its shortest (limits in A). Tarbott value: 7.6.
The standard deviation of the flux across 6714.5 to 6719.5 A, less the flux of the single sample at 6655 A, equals -6.4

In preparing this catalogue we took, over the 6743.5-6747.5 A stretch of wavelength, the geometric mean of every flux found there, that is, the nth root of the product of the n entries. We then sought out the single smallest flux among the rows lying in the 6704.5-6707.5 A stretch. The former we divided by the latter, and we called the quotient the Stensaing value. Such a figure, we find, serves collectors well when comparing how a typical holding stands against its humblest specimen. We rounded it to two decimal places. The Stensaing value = 0.84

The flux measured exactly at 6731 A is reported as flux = 7.29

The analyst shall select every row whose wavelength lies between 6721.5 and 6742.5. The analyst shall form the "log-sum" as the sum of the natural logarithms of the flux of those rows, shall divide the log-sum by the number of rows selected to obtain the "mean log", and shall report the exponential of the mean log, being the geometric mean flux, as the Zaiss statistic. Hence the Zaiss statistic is 6.7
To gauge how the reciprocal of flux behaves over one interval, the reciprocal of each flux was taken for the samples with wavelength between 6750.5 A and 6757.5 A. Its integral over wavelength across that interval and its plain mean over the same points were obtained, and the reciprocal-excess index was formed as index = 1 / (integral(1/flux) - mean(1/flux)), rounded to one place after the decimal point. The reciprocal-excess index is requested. 1.2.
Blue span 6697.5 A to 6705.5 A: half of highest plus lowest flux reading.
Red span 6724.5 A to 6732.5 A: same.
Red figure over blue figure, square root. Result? 0.98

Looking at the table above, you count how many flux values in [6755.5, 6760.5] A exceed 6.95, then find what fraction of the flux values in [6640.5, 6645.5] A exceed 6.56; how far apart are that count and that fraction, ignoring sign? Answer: 4.0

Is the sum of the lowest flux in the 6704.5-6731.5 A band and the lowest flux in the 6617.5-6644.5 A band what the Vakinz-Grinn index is 11.4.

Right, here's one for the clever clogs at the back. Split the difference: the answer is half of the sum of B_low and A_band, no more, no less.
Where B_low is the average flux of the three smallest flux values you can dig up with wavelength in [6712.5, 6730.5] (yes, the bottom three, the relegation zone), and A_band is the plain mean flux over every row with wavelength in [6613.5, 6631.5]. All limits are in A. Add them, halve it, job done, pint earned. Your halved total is 6.09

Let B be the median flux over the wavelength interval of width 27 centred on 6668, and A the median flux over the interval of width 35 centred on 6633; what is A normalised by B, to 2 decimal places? 0.93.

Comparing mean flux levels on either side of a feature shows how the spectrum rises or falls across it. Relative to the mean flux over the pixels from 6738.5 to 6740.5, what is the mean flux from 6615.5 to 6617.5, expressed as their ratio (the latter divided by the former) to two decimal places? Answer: 0.99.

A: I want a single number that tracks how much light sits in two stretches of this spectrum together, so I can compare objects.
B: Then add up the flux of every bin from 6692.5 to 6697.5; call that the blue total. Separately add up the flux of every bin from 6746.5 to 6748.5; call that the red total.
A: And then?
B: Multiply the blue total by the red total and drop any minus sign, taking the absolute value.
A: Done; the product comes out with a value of 376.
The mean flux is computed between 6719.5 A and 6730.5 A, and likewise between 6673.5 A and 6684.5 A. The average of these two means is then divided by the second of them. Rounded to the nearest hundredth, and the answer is 1.01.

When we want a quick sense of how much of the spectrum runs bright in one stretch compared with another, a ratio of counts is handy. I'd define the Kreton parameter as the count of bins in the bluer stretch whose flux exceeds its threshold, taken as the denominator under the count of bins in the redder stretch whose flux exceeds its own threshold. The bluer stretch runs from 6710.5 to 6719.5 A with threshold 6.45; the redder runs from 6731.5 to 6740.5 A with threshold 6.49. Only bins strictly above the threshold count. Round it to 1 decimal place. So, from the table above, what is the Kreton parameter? 1.0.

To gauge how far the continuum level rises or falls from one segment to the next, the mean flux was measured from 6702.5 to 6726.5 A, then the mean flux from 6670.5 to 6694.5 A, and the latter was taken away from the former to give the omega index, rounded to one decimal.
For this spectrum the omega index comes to 0.5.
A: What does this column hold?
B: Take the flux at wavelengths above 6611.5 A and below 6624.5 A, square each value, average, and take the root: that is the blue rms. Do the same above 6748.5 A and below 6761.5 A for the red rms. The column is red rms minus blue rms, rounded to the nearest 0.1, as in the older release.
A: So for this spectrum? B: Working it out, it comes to 0.8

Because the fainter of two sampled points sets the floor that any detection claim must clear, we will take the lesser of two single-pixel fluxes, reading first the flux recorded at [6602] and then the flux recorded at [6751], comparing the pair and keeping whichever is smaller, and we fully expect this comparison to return 7.3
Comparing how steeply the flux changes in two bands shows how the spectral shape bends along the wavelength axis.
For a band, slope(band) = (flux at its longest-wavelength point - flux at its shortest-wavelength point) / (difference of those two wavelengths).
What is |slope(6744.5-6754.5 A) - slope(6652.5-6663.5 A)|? 0.17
